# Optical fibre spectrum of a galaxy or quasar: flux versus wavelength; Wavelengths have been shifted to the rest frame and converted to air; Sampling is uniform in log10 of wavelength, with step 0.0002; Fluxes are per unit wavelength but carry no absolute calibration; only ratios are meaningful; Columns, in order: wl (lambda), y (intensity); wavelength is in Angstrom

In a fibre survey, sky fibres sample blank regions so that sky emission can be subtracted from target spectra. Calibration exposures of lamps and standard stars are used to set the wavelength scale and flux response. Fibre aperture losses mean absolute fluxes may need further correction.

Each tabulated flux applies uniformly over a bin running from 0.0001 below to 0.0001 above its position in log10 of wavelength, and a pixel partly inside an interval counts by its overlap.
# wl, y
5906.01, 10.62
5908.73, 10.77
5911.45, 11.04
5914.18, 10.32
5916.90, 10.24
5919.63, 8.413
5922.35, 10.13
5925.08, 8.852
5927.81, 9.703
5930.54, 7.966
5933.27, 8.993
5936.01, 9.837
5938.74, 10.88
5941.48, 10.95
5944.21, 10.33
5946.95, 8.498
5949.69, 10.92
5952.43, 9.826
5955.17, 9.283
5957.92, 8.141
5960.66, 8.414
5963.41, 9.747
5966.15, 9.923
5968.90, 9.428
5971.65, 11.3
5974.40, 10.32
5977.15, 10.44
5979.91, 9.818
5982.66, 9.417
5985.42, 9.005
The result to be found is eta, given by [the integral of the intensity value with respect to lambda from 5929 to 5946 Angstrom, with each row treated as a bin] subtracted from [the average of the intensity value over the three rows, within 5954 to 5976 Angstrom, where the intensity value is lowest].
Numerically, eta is -158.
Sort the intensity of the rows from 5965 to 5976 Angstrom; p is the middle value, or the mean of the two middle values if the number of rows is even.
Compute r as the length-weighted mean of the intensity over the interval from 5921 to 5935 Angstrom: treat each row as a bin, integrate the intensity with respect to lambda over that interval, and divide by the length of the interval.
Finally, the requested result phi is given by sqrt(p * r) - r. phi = 0.48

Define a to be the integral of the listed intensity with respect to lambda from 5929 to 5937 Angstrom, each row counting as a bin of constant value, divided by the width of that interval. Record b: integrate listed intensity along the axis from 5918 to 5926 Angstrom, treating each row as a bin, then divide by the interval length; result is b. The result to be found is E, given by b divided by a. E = 1.03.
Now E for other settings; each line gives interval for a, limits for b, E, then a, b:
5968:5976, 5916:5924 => 0.92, 10.4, 9.5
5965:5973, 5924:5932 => 0.87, 10.2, 8.8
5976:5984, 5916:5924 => 0.97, 9.9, 9.5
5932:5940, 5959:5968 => 0.94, 9.9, 9.3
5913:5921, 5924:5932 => 0.92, 9.7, 8.8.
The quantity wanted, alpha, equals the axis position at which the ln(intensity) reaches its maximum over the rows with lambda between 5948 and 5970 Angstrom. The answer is 5949.69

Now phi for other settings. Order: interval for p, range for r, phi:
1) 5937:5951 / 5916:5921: 0.78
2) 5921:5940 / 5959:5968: 0.18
